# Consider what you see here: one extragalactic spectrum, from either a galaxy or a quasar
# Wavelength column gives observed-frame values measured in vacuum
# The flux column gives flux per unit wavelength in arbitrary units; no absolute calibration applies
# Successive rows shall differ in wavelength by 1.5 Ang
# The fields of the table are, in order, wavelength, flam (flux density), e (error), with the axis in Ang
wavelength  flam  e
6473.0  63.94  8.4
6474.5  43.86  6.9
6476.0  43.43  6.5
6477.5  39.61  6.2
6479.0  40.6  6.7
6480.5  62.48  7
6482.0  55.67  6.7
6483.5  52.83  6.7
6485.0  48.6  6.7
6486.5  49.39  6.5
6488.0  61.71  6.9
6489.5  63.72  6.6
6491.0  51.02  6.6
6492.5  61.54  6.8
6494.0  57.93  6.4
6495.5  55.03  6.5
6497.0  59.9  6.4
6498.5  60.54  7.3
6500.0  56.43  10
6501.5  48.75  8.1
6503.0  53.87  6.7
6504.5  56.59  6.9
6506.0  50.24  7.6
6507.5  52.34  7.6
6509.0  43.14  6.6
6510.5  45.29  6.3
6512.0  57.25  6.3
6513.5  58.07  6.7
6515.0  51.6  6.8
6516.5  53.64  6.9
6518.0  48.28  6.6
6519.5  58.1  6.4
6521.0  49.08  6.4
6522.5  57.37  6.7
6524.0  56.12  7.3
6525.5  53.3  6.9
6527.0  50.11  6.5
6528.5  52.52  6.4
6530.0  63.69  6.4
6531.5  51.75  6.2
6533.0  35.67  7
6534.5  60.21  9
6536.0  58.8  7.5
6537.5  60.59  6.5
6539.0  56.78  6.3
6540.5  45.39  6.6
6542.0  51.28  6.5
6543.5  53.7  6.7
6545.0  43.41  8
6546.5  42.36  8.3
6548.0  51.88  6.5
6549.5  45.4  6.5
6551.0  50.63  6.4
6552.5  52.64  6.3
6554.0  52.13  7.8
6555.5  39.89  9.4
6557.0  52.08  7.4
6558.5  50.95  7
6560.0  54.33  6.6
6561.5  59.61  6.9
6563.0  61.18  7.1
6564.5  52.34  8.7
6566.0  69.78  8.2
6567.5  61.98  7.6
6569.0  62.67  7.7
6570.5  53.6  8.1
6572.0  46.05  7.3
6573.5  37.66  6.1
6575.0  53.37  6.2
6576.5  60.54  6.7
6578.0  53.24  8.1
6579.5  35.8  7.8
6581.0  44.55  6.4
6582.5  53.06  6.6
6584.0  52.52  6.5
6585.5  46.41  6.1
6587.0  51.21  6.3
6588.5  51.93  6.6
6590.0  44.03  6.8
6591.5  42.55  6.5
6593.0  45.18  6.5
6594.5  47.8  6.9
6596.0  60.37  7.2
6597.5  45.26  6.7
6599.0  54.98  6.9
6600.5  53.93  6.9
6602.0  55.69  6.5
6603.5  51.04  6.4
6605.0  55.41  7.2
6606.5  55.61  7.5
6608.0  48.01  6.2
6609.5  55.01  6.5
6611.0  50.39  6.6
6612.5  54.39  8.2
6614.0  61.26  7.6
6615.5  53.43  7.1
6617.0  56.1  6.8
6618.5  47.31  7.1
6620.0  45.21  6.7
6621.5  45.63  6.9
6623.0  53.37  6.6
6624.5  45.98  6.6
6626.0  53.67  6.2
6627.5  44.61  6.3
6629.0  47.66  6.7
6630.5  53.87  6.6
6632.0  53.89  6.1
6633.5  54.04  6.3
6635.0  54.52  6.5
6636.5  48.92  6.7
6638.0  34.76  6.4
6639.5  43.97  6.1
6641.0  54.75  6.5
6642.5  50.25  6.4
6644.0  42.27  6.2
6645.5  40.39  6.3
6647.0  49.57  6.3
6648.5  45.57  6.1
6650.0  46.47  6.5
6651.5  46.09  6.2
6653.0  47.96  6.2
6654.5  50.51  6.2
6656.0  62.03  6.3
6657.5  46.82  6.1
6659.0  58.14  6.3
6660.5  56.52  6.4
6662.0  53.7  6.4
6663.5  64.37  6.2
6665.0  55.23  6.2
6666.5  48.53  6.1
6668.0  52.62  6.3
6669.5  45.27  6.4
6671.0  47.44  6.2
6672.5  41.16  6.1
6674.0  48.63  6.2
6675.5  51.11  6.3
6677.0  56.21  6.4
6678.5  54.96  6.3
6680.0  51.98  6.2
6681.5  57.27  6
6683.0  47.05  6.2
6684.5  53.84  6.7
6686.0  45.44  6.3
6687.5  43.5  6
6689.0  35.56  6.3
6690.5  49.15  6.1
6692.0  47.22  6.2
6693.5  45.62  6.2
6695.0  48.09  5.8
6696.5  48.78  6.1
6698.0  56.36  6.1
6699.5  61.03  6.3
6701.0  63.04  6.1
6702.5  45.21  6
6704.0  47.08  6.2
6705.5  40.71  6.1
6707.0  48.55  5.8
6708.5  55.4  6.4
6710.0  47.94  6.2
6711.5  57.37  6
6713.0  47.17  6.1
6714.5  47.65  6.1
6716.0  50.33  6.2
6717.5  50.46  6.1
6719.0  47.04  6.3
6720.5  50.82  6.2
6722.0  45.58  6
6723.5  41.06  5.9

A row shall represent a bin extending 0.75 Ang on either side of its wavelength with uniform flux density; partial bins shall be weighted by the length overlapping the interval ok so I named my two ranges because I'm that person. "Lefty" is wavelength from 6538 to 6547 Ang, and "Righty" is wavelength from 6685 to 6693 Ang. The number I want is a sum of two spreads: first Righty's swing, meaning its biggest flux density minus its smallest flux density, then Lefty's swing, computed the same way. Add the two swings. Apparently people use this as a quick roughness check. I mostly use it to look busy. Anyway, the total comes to 28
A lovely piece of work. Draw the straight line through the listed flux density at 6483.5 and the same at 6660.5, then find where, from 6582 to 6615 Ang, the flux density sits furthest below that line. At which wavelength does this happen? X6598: 6591.5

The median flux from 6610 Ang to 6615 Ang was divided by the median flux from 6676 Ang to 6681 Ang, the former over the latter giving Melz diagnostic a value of 0.99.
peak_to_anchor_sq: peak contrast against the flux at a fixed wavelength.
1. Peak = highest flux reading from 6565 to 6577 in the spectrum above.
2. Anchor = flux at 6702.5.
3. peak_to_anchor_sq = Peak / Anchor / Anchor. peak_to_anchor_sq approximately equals 0.0341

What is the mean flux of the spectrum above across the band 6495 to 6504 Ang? 56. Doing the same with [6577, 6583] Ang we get 47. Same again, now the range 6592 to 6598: 50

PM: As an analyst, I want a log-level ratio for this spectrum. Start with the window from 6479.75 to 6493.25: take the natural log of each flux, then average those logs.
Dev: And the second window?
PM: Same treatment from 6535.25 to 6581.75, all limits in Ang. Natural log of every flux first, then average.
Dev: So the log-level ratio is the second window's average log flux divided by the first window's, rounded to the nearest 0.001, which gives 0.979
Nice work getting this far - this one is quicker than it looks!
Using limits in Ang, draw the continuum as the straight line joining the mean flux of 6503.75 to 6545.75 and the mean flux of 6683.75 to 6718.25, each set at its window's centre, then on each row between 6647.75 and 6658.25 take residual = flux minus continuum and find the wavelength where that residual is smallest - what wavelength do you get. 6648.5 Ang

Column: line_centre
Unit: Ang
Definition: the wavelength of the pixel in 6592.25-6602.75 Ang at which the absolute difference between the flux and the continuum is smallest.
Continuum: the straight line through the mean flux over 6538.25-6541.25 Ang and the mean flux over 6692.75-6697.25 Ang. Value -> 6594.5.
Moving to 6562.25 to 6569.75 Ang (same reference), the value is 6564.5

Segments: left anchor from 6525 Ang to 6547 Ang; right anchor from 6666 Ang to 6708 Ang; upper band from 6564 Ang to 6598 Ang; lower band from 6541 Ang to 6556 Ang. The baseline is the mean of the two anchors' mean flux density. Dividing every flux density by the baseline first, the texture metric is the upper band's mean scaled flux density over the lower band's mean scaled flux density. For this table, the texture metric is 1.05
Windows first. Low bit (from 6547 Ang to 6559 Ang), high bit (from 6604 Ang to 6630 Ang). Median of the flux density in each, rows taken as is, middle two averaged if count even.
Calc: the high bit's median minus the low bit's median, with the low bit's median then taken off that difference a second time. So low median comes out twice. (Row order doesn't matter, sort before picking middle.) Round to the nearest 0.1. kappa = -49.5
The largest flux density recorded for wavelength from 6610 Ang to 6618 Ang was 61.26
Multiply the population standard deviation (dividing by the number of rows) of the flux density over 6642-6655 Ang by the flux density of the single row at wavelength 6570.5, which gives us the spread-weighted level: 177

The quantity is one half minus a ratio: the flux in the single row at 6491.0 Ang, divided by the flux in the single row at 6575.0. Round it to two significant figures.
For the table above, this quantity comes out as -0.46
